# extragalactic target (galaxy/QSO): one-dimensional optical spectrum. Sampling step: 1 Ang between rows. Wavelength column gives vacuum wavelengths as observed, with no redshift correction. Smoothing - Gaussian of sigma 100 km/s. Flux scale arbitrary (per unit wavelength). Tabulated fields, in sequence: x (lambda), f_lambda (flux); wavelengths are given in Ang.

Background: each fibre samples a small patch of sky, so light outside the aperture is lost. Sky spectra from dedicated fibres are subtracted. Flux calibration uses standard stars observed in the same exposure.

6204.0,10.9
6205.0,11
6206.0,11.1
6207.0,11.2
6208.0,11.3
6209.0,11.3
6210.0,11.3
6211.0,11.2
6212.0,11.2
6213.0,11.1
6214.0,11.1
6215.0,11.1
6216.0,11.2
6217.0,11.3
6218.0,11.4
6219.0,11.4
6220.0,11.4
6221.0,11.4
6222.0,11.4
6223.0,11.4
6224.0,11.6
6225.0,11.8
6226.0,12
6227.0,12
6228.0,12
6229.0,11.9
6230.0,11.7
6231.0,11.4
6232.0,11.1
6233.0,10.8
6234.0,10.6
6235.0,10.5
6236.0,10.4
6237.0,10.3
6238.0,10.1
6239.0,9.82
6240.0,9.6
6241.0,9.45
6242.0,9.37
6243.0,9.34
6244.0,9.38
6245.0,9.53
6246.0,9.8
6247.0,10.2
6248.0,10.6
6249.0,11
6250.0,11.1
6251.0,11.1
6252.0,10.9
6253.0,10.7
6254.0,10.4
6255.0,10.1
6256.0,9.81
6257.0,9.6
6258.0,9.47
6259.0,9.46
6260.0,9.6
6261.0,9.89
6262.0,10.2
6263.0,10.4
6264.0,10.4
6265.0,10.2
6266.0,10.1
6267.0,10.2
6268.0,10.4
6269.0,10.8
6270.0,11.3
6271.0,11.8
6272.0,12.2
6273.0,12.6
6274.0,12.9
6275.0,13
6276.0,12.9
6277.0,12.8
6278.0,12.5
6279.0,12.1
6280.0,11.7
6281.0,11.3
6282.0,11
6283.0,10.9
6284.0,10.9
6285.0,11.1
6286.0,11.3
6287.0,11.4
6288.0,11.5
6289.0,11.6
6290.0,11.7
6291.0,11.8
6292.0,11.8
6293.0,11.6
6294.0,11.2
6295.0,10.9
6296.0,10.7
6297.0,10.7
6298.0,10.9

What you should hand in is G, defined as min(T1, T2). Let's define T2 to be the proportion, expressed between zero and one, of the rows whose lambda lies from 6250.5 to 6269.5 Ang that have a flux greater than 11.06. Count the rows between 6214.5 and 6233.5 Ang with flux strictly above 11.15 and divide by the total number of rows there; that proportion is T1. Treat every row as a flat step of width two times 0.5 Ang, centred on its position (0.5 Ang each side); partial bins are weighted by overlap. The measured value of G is 0.05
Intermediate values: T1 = 0.84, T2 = 0.05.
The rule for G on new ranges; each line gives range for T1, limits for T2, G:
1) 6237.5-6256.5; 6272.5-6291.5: 0.00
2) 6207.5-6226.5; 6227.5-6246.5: 0.26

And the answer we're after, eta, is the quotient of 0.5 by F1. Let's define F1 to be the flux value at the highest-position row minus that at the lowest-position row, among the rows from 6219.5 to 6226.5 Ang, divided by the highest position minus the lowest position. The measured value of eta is 5.0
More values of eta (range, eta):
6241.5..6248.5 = 2.4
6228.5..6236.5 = -2.3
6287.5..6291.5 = 5.0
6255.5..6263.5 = 5.9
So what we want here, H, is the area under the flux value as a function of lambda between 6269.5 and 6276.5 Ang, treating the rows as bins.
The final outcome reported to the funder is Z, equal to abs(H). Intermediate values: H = 86.7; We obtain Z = 87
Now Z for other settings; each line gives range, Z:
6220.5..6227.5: 82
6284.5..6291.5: 80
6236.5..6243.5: 68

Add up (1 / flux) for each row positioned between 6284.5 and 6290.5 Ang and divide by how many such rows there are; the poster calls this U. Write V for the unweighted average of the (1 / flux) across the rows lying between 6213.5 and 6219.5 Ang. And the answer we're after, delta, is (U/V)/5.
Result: 0.20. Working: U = 0.087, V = 0.0889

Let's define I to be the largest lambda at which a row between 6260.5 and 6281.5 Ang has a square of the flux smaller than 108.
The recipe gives 6267.0 Ang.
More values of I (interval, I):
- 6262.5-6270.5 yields 6267.0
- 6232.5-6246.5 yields 6246.0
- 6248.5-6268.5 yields 6267.0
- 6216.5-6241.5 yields 6241.0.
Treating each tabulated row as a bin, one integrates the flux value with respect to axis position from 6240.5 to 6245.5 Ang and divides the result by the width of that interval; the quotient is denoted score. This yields 9.4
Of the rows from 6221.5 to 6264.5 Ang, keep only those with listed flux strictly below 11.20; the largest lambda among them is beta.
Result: 6264.0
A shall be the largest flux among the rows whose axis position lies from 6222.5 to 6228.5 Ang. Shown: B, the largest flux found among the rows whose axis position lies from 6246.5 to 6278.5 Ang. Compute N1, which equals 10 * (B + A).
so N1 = 250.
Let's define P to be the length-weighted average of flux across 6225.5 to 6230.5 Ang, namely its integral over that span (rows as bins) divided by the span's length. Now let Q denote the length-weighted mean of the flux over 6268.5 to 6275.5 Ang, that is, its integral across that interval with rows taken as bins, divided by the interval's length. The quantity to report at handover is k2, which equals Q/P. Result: 1.01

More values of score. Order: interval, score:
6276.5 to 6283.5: 11.8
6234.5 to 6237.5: 10.4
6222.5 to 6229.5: 11.8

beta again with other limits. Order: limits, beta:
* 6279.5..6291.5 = 6285.0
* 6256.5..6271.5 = 6269.0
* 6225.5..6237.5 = 6237.0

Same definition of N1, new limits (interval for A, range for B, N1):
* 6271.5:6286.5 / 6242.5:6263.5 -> 241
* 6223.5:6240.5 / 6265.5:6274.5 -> 249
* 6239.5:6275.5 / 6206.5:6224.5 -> 246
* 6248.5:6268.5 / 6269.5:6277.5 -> 241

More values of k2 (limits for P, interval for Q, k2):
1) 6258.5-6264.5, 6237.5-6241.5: 0.98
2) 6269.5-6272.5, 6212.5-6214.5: 0.94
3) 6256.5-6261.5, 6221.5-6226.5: 1.21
